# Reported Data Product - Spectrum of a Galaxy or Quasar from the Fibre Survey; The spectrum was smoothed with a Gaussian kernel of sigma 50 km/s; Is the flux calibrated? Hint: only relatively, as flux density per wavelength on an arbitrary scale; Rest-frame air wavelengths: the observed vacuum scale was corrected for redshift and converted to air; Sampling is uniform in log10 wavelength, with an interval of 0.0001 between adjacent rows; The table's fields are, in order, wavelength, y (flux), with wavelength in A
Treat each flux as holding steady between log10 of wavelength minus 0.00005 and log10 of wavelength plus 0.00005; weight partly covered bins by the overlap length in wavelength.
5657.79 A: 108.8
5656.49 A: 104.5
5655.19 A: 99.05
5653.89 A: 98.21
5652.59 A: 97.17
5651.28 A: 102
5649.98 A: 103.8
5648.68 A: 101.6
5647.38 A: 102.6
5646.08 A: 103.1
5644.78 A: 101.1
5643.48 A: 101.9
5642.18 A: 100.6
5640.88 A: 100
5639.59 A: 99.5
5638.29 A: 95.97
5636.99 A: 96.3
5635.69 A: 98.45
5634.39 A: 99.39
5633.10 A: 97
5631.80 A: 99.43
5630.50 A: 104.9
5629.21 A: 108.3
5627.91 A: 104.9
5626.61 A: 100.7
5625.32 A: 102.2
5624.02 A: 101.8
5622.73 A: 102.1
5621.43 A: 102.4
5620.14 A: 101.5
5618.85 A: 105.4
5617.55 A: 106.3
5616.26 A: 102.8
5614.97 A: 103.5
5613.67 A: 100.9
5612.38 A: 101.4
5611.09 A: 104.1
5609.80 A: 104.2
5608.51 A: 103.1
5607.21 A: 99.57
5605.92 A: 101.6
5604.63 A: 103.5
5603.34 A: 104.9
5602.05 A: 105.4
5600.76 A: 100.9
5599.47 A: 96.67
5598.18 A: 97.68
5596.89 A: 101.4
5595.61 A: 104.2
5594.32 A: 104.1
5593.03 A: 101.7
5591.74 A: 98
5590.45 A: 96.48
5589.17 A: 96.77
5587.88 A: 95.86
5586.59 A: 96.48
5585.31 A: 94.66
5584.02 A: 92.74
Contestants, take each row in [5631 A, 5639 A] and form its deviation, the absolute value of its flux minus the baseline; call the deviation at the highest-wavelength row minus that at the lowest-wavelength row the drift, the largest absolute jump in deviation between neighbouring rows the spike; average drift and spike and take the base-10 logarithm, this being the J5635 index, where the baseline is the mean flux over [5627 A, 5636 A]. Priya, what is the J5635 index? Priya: 0.47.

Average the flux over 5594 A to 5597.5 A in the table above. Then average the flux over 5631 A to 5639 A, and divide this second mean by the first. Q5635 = 0.95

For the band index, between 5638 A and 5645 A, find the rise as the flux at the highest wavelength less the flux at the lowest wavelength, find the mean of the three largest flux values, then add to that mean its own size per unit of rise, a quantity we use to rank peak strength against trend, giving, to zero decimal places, 121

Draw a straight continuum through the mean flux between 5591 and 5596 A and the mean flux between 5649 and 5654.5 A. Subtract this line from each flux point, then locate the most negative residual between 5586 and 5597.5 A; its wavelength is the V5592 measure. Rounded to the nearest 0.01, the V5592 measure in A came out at 5587.88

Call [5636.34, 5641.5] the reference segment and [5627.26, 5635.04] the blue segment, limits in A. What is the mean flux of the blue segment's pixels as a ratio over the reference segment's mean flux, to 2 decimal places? 1.04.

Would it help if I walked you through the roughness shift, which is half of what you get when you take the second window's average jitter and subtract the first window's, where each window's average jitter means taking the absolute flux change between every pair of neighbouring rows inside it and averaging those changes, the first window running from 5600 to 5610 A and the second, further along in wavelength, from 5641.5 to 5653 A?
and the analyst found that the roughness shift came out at -0.17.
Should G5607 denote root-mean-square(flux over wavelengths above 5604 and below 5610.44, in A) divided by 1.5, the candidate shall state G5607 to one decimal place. 68.3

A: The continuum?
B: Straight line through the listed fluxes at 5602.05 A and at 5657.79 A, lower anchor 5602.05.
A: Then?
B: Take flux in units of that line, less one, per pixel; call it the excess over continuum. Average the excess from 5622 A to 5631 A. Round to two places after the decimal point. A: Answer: -0.03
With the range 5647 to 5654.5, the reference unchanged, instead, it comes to -0.07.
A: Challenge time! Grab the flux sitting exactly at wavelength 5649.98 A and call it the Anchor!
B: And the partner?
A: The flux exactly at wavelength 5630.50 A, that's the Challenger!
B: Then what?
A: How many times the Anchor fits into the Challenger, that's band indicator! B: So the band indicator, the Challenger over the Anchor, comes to 1.01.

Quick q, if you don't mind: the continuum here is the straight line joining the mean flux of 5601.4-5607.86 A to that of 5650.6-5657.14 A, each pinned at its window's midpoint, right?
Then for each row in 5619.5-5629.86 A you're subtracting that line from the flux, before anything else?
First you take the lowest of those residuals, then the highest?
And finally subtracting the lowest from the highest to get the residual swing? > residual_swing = 7.7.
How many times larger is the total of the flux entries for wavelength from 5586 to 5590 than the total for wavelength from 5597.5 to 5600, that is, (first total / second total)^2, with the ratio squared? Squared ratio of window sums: 2.2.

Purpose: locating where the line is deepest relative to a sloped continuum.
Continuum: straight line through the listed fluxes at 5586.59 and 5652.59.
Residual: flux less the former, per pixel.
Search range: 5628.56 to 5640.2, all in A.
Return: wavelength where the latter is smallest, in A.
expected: 5638.29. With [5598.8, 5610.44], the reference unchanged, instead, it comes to 5599.47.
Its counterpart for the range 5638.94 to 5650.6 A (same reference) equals 5639.59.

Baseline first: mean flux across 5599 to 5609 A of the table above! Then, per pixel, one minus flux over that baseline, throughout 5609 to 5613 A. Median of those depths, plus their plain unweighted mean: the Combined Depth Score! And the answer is -0.034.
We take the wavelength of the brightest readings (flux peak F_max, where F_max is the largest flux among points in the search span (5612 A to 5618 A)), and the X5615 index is 5617.55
